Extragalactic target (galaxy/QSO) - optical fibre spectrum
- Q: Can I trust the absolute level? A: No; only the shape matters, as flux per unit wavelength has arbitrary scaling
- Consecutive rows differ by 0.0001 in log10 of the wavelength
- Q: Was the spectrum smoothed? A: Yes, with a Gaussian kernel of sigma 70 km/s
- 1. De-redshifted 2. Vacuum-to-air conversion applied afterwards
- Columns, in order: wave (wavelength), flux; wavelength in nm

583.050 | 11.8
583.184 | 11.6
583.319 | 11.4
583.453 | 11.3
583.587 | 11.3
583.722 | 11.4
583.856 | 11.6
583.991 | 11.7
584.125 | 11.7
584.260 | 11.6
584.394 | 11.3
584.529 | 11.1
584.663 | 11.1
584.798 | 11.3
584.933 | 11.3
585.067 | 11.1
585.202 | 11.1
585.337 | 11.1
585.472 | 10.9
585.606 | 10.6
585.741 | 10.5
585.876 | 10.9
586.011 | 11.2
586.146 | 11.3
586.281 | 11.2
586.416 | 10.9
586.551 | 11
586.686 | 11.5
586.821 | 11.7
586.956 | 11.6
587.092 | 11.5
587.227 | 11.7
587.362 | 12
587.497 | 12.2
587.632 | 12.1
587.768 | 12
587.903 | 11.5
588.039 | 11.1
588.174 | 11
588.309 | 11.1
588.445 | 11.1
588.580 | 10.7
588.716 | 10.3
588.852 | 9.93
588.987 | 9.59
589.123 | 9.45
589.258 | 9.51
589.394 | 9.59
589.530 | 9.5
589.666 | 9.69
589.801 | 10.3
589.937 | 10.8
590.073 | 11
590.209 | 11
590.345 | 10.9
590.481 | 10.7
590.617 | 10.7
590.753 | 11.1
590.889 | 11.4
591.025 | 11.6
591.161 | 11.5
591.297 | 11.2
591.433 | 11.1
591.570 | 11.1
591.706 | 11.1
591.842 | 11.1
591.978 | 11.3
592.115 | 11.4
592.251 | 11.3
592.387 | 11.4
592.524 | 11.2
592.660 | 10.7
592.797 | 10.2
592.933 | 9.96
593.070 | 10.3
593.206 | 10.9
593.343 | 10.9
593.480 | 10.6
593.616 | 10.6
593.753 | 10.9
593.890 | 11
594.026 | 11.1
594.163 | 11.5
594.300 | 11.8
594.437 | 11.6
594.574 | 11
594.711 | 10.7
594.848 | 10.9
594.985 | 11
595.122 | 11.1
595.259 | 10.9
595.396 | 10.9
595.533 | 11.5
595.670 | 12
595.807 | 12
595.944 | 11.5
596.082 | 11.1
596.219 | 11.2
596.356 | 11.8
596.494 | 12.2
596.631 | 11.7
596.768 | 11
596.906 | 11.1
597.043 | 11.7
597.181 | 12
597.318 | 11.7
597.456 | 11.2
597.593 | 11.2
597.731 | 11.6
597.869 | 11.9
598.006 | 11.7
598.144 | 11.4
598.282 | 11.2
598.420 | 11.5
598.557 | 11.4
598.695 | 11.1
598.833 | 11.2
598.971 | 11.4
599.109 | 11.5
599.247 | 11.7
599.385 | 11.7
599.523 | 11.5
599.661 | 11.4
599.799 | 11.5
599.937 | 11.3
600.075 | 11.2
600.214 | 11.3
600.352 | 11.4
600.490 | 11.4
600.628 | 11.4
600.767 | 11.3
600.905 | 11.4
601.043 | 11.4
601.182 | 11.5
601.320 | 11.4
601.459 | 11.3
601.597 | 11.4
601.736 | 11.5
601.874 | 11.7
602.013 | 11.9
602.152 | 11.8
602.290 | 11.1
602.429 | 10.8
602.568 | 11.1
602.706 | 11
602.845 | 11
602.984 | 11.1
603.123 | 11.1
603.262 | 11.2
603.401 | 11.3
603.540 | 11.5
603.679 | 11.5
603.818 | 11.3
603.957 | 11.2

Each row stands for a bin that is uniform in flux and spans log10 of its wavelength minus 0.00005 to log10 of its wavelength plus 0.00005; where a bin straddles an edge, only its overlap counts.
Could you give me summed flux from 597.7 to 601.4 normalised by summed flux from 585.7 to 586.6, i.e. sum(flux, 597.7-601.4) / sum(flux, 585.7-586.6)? 4.0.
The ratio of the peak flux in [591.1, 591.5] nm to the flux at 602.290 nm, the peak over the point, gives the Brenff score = 1.04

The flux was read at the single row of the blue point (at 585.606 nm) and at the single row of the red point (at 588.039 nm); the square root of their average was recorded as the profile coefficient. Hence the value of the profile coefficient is 3.29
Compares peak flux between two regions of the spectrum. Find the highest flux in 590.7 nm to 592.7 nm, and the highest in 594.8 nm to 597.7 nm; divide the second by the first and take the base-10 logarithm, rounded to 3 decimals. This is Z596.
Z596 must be 0.022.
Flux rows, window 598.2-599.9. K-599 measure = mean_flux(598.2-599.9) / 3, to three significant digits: 3.81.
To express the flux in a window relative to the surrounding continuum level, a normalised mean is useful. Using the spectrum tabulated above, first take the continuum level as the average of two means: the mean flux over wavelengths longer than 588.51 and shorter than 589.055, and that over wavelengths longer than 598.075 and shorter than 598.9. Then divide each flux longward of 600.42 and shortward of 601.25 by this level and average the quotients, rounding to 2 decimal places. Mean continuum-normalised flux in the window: 1.06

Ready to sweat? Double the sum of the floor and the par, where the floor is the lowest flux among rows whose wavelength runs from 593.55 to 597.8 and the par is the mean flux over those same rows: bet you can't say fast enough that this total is 43.9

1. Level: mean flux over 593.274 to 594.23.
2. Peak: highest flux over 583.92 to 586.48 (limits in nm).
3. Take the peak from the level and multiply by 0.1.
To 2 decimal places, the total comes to -0.08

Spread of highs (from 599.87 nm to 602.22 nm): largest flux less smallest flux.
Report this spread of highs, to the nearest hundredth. 0.70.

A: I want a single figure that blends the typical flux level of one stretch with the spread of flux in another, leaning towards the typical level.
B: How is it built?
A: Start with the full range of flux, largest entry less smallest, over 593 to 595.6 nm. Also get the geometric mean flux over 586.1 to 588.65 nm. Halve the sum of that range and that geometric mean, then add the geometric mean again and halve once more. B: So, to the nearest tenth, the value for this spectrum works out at 8.9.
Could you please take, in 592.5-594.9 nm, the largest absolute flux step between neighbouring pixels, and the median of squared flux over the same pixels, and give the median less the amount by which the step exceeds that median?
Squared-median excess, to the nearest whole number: 237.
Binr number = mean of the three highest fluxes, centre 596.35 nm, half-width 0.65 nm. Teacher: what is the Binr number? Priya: 12.0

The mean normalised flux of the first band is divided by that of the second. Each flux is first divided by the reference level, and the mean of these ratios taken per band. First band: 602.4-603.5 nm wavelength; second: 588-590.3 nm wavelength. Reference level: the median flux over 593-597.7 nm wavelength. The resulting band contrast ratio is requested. 1.07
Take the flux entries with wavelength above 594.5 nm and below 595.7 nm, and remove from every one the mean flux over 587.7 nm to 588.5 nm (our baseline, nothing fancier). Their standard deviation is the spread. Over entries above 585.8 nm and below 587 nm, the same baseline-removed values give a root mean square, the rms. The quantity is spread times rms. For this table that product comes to 0.11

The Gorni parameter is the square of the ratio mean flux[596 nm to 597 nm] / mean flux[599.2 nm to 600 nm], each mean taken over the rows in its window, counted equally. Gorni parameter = 0.99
